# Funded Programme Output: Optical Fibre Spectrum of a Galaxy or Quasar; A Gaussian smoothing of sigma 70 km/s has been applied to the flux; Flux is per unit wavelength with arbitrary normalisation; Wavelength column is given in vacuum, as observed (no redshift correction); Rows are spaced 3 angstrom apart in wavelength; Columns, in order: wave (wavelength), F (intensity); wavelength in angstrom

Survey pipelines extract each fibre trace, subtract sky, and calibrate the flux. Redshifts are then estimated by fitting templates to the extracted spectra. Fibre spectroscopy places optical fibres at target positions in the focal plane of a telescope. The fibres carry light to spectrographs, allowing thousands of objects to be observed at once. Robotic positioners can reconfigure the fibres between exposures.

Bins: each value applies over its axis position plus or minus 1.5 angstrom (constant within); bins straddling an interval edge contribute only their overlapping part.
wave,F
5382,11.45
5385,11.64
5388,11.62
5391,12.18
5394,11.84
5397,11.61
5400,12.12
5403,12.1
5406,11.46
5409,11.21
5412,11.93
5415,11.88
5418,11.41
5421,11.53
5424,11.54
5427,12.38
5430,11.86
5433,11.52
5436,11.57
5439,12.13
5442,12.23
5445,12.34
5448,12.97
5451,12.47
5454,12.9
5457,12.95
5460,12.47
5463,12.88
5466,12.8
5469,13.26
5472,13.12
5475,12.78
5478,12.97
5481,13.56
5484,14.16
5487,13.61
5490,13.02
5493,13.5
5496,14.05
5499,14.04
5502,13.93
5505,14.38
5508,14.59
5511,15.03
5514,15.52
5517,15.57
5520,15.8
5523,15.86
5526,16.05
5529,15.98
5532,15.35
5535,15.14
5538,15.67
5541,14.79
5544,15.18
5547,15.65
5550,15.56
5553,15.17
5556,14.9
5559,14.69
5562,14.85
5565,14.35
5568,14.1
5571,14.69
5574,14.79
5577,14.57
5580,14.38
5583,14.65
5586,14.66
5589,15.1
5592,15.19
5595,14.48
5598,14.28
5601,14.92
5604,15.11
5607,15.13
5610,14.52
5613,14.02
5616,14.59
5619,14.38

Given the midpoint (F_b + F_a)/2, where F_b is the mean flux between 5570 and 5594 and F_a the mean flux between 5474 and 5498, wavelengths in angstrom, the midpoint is 14.1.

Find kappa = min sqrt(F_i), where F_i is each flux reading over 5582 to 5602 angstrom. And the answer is 3.78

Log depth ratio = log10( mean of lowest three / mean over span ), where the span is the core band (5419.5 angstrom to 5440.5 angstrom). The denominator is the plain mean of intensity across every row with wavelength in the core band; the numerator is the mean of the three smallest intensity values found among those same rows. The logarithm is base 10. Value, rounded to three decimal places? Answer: -0.010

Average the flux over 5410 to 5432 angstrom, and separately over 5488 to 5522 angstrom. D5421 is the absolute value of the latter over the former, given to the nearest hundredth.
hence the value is 1.23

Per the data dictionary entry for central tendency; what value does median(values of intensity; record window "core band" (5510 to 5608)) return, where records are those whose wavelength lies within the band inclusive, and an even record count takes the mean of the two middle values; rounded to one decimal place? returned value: 15.1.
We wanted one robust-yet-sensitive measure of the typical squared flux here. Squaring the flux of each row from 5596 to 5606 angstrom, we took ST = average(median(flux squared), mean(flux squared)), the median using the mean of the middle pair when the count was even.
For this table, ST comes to 220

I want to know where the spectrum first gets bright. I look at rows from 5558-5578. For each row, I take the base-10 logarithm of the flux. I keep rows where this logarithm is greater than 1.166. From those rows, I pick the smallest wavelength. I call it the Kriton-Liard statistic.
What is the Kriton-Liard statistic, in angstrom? 5559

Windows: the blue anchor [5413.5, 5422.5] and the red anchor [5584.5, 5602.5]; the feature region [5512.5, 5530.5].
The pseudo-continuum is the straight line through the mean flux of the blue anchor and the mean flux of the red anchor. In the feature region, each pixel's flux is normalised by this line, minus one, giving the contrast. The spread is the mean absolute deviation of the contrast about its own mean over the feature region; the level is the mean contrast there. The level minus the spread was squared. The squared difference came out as 0.0276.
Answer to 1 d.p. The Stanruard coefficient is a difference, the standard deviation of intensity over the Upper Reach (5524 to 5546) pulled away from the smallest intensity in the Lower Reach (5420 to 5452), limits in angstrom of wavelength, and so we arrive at 11.1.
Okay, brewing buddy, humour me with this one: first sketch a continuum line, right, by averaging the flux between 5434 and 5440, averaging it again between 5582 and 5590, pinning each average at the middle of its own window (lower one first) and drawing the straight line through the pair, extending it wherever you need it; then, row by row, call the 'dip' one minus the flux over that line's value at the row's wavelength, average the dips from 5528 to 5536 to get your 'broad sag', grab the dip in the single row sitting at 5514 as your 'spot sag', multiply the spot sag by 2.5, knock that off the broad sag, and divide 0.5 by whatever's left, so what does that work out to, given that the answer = 1.8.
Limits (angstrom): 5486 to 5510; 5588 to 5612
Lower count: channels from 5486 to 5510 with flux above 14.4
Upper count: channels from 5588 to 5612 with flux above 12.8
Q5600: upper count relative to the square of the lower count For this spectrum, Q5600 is 8.0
